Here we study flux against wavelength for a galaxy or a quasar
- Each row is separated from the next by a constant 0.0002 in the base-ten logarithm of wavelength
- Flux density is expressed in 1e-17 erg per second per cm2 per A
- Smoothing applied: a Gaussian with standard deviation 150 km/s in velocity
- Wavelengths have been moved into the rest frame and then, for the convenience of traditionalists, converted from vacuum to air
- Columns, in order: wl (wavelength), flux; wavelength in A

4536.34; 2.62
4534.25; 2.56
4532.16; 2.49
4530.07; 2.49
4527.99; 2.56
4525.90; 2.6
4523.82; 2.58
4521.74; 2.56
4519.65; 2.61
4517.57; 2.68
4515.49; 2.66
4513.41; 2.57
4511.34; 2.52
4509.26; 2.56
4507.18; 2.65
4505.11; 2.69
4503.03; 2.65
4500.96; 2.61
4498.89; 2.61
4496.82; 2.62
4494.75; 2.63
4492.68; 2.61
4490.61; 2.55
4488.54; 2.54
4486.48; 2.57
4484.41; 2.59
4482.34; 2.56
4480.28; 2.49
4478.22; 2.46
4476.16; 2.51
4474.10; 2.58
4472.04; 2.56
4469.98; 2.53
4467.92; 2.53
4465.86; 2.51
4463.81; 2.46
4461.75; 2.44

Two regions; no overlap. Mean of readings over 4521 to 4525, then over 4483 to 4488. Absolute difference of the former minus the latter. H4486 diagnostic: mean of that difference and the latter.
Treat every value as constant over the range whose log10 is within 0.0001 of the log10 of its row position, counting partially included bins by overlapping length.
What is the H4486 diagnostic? 1.29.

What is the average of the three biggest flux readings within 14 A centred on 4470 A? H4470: 2.56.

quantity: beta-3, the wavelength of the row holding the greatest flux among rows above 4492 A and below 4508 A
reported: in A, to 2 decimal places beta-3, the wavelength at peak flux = 4505.11 A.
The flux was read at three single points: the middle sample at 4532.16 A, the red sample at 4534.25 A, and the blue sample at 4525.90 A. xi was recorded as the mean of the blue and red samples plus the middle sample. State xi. 5.07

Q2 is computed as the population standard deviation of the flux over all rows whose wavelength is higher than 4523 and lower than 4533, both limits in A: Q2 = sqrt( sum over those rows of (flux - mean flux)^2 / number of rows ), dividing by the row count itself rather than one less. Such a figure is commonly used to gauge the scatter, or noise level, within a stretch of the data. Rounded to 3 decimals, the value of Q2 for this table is 0.046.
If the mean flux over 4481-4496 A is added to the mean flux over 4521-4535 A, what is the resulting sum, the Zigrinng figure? 5.13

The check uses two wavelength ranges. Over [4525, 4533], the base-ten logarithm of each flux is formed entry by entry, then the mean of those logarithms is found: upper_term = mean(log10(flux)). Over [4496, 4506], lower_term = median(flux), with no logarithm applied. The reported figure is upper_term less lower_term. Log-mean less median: -2.22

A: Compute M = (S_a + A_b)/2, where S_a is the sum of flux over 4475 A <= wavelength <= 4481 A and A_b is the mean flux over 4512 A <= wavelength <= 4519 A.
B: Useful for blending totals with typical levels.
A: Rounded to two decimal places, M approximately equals 5.05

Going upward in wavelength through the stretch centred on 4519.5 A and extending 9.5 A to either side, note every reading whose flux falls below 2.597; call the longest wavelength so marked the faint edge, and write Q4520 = 4527.99 A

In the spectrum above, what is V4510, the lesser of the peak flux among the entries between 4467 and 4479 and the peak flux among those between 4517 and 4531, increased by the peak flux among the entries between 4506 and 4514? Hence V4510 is 5.23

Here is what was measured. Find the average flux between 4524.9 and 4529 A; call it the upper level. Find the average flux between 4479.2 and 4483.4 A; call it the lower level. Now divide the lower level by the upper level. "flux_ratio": 0.98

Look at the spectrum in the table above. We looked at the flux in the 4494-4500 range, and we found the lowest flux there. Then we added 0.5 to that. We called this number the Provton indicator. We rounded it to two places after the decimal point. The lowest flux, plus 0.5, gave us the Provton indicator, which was 3.11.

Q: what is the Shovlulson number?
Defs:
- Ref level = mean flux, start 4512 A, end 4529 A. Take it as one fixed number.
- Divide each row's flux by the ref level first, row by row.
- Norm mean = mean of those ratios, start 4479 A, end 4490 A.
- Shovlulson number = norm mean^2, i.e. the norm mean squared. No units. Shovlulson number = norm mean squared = 0.960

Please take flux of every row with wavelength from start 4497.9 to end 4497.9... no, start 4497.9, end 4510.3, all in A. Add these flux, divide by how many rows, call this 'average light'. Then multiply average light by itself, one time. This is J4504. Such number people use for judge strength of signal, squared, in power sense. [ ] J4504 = 6.91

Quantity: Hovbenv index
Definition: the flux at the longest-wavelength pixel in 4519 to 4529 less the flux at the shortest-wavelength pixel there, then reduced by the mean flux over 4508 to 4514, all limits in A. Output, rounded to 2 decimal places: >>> -2.60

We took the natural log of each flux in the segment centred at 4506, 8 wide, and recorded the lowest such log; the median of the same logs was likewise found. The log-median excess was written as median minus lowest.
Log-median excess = 0.035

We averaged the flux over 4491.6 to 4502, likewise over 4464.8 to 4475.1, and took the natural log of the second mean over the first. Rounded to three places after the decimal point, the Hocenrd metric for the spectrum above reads -0.029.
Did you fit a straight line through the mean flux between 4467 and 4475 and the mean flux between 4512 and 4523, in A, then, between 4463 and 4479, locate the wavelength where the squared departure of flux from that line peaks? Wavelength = 4478.22 A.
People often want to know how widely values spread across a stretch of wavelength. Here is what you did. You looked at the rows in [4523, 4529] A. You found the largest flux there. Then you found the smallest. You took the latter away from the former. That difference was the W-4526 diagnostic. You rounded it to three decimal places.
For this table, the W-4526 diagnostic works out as 0.040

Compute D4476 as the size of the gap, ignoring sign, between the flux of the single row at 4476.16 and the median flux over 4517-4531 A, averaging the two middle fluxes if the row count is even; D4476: 0.070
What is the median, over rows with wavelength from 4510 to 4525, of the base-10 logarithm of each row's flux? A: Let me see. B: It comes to 0.412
